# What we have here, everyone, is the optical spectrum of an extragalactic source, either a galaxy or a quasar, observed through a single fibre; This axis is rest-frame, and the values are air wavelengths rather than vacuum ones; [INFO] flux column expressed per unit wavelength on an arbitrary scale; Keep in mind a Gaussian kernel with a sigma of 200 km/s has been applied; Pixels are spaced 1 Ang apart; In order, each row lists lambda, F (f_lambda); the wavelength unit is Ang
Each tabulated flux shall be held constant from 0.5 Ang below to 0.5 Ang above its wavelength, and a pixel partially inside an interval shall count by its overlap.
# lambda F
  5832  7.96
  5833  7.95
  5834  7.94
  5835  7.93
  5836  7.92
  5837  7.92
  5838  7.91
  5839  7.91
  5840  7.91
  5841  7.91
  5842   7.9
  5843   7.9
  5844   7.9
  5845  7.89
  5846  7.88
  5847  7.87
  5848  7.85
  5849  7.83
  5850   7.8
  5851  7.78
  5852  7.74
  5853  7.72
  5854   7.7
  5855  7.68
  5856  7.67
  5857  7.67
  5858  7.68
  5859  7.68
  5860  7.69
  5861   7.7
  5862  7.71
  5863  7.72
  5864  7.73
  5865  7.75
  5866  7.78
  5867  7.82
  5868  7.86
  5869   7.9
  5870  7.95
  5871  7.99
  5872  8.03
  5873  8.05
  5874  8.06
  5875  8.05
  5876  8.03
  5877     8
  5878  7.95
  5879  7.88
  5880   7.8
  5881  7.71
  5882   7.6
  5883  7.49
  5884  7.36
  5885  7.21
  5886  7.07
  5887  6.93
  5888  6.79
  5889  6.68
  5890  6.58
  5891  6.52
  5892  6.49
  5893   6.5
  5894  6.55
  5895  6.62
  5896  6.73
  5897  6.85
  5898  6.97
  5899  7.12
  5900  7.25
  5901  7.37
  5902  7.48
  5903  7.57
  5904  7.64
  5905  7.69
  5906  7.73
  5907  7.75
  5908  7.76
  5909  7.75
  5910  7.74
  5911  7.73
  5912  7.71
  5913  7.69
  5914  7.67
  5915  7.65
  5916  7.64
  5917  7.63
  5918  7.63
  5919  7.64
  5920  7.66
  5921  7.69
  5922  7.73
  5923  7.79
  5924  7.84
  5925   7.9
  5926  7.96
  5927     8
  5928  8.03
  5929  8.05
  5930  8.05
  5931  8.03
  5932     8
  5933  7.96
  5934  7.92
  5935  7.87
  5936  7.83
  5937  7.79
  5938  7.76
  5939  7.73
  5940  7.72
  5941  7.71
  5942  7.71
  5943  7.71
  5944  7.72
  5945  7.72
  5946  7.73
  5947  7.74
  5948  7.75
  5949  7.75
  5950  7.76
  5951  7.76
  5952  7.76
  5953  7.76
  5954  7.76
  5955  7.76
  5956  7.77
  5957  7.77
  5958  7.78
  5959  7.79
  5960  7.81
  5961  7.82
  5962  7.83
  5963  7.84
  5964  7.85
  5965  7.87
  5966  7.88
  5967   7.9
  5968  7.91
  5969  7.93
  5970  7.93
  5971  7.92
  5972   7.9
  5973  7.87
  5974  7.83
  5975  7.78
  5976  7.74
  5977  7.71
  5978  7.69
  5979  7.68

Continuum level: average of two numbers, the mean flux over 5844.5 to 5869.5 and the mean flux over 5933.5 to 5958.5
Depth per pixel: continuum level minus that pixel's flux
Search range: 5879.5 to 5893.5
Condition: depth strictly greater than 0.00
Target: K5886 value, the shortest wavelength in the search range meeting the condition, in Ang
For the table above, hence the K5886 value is 5881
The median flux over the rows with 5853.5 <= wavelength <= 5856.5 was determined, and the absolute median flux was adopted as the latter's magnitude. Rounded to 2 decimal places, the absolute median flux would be 7.68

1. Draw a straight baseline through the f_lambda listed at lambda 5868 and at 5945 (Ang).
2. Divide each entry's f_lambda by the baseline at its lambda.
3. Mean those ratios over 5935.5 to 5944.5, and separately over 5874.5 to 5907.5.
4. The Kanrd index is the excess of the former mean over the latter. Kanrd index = 0.072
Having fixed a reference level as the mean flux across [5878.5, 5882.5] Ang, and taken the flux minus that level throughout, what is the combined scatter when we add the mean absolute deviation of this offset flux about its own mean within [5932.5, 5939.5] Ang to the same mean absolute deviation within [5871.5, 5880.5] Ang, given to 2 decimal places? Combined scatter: 0.14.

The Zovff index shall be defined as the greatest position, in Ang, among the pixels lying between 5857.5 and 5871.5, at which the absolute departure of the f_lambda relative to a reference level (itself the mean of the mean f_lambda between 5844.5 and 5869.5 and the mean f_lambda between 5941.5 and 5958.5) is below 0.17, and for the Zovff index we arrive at 5869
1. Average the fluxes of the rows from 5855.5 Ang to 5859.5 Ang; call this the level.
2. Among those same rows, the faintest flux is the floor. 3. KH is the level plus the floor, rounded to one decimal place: 15.3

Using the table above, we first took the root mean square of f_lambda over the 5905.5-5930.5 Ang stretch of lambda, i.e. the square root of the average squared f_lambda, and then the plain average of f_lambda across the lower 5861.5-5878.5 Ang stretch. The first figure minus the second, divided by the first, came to -0.02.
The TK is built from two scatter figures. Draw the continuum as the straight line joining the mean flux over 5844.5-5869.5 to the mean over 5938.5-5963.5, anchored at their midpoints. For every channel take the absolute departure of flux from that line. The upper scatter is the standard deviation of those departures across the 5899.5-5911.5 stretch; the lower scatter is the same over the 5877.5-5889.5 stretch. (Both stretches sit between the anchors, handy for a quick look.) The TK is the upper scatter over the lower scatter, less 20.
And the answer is -19.5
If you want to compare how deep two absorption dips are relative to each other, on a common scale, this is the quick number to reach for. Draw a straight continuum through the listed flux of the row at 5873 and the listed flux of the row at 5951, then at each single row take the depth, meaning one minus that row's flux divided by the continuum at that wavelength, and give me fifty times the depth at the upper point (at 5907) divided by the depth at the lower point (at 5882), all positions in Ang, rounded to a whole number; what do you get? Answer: 21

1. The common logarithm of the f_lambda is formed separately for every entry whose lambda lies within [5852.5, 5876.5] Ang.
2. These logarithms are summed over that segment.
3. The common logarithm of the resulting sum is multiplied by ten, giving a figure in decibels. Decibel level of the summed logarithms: 13.3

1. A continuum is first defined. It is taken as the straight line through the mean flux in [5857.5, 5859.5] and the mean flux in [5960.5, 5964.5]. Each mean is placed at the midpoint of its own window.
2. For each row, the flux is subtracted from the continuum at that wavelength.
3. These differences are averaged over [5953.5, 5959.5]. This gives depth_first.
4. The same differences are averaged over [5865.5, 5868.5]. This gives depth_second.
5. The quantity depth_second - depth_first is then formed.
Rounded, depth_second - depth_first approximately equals -0.2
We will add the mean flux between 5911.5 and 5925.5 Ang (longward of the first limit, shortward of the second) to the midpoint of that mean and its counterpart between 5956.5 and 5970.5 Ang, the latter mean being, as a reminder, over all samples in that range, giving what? 15.5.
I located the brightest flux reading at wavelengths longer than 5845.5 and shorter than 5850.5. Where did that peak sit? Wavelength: 5846 Ang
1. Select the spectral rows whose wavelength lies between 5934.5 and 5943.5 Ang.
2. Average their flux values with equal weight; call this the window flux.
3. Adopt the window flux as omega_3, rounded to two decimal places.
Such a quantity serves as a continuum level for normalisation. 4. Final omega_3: 7.76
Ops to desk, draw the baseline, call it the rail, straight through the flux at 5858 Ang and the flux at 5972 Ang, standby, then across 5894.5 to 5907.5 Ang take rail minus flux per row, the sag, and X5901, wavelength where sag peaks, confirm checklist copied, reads 5895 Ang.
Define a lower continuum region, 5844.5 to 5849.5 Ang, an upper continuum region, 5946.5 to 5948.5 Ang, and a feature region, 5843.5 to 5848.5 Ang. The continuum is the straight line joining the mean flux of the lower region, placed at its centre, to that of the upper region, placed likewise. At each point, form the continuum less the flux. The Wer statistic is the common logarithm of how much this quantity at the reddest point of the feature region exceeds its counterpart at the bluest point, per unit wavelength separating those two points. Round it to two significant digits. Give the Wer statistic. -1.9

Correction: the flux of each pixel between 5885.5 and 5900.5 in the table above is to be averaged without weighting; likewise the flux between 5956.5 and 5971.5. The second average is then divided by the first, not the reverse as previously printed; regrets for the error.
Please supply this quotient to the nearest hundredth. 1.16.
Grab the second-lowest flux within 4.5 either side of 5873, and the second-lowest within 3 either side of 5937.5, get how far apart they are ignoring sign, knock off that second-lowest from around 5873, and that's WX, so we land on -7.73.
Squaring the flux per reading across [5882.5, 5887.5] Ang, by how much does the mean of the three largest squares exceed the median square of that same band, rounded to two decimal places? 2.10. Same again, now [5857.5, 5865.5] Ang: 0.44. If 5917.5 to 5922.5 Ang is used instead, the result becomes 0.51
